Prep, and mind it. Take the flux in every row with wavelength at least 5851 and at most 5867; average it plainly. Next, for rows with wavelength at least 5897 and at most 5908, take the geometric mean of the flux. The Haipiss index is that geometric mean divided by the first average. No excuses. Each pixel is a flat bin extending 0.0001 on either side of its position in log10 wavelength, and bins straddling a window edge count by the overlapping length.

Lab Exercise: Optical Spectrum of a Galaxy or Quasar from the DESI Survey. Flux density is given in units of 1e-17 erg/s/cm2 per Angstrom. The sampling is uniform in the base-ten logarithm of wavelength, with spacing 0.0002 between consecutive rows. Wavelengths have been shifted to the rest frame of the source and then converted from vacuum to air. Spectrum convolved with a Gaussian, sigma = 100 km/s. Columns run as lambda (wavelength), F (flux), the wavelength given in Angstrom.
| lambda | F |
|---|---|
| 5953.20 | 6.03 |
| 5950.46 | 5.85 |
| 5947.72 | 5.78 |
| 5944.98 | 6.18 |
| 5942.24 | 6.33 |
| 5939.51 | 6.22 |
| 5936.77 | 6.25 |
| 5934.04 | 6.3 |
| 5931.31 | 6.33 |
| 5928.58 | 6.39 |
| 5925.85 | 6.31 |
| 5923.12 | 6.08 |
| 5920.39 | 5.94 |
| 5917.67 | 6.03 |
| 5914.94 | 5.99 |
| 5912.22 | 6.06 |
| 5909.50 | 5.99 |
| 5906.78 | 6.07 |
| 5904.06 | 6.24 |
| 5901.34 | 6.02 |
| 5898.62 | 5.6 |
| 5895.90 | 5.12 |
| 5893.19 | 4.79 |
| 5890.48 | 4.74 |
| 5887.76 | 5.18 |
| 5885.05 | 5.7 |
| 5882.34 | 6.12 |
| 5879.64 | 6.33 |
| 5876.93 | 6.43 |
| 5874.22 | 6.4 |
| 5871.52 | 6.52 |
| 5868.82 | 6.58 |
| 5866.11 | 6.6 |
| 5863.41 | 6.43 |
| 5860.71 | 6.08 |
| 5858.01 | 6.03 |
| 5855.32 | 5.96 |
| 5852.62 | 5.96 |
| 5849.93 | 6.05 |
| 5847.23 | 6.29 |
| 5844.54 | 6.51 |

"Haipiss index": 0.97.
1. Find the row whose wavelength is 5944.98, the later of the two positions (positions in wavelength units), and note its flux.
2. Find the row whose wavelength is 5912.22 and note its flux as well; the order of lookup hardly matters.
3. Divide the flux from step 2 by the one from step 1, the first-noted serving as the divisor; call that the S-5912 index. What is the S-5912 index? 0.98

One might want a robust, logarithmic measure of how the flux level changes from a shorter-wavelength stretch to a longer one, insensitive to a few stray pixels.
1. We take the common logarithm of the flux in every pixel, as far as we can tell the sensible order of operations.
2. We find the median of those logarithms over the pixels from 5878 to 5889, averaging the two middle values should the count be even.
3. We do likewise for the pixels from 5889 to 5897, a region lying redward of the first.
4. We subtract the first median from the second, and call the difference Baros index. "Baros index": -0.09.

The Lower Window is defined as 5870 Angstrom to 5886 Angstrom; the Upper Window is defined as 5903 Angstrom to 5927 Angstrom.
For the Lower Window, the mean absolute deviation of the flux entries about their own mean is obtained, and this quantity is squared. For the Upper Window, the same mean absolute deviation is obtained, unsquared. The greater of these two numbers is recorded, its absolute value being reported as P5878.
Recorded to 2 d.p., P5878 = 0.09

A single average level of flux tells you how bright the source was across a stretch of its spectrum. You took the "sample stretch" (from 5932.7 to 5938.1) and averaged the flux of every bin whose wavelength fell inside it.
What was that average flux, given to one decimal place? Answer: 6.3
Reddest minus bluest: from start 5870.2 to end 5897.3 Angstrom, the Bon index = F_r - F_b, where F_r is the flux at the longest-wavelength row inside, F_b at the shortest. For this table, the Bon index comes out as -1.4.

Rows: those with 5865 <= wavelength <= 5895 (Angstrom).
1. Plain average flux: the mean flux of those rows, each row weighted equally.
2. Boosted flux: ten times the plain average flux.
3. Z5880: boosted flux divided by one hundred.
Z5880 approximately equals 0.59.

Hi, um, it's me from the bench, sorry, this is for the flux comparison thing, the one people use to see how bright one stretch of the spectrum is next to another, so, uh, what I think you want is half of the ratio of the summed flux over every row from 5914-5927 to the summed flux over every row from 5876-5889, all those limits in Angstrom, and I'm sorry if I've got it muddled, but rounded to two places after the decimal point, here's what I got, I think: 0.51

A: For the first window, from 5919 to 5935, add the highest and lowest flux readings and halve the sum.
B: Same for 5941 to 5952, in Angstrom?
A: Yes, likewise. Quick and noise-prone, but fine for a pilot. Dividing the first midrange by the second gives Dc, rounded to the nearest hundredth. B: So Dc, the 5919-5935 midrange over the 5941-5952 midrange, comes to 1.02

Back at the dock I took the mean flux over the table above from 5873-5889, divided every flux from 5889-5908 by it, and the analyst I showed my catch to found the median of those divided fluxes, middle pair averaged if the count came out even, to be 0.93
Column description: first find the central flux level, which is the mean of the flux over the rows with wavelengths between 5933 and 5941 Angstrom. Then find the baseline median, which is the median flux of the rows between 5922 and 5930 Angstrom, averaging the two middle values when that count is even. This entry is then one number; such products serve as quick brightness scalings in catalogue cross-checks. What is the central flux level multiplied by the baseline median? 39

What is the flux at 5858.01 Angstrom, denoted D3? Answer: 6.03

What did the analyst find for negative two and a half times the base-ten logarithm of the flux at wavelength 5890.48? -1.69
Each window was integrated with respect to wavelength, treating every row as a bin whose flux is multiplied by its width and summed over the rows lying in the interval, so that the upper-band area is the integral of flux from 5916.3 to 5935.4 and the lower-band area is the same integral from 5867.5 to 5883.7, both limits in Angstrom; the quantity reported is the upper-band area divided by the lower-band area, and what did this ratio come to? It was 1.14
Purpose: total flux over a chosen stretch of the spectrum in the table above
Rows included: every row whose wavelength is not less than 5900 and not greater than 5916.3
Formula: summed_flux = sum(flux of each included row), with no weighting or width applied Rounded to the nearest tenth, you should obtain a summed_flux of 36.4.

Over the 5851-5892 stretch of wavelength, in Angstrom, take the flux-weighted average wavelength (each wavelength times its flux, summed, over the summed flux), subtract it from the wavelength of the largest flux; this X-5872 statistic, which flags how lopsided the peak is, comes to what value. -5.0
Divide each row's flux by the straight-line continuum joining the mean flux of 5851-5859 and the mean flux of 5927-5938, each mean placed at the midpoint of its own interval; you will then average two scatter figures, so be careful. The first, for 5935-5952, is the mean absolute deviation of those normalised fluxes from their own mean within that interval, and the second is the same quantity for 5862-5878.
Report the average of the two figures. 0.02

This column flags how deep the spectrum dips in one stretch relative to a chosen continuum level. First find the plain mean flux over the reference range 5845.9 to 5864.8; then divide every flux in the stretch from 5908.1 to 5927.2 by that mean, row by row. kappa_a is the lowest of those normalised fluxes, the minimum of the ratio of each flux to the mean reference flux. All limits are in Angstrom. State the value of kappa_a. 0.97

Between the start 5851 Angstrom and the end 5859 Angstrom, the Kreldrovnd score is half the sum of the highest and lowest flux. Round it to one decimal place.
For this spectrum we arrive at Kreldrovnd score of 6.0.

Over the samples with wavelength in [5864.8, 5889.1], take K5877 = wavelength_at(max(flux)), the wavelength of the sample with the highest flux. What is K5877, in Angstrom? 5866.11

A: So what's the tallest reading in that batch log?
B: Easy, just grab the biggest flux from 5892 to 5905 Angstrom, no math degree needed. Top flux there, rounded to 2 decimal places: 6.24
